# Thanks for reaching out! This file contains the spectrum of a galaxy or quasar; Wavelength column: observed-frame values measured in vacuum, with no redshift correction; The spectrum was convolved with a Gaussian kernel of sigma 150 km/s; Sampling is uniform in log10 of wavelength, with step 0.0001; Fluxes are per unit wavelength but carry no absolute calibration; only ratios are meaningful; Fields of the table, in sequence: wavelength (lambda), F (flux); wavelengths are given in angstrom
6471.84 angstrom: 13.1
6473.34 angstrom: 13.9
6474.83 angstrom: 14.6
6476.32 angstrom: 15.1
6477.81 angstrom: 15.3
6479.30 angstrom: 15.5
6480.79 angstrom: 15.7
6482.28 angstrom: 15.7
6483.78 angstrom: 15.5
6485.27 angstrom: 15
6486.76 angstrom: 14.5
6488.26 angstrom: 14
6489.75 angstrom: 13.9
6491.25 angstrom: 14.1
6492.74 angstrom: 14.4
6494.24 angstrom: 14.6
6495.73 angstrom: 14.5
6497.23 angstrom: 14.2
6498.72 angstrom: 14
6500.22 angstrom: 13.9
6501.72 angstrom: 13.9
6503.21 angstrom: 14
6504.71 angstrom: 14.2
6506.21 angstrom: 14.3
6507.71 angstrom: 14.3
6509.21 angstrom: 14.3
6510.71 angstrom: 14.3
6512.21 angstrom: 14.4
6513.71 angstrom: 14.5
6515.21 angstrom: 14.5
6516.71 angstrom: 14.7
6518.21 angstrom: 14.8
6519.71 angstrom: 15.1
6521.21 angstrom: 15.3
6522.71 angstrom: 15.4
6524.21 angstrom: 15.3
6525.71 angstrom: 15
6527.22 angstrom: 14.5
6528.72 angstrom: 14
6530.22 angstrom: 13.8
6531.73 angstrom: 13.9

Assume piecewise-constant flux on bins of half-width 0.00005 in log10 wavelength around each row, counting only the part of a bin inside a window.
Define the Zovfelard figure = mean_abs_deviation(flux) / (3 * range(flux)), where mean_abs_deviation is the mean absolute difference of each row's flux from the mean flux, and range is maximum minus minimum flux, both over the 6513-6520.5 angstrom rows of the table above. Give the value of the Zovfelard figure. 0.102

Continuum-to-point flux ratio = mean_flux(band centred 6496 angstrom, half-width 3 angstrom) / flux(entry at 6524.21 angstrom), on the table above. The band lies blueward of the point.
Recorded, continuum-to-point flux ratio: 0.94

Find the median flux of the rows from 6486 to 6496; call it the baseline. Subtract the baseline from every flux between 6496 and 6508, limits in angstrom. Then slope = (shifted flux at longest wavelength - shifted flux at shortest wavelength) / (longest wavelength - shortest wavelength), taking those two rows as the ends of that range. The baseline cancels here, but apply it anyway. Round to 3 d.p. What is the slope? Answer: 0.010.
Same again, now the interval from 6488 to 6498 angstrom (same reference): 0.022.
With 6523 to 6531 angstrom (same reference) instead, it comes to -0.250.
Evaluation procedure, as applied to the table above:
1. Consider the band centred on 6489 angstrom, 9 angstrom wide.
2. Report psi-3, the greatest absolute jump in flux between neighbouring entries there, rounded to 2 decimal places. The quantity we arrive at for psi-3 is 0.50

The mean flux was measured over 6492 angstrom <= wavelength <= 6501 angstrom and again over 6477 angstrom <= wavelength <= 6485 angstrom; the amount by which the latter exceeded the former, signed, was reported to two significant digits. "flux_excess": 1.3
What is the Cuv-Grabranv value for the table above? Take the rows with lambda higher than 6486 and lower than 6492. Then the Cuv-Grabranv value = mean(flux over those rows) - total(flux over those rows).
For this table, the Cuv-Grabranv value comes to -42.4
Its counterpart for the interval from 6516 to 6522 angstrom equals -44.9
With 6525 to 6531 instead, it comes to -43.0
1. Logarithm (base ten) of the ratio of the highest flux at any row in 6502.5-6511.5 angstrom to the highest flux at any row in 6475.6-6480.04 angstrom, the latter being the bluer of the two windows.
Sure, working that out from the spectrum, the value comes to -0.035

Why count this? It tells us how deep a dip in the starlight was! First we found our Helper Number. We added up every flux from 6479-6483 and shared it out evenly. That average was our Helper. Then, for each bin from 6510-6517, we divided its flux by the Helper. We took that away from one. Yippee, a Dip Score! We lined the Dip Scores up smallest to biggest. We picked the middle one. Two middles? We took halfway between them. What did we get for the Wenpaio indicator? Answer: 0.07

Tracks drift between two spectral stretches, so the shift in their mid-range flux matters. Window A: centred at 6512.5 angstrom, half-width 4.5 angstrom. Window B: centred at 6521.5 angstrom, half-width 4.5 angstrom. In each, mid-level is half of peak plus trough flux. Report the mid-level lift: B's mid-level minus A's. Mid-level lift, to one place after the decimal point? 0.6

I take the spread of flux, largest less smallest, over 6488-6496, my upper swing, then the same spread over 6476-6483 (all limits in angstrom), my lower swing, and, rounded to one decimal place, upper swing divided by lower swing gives 1.2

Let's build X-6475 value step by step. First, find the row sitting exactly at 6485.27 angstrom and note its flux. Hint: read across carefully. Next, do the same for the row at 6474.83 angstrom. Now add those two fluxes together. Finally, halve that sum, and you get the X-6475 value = 14.8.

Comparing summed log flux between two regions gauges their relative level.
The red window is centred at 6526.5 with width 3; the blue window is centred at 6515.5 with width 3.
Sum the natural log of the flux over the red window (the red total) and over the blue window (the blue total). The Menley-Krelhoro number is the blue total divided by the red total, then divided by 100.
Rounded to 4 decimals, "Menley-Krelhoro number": 0.0100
